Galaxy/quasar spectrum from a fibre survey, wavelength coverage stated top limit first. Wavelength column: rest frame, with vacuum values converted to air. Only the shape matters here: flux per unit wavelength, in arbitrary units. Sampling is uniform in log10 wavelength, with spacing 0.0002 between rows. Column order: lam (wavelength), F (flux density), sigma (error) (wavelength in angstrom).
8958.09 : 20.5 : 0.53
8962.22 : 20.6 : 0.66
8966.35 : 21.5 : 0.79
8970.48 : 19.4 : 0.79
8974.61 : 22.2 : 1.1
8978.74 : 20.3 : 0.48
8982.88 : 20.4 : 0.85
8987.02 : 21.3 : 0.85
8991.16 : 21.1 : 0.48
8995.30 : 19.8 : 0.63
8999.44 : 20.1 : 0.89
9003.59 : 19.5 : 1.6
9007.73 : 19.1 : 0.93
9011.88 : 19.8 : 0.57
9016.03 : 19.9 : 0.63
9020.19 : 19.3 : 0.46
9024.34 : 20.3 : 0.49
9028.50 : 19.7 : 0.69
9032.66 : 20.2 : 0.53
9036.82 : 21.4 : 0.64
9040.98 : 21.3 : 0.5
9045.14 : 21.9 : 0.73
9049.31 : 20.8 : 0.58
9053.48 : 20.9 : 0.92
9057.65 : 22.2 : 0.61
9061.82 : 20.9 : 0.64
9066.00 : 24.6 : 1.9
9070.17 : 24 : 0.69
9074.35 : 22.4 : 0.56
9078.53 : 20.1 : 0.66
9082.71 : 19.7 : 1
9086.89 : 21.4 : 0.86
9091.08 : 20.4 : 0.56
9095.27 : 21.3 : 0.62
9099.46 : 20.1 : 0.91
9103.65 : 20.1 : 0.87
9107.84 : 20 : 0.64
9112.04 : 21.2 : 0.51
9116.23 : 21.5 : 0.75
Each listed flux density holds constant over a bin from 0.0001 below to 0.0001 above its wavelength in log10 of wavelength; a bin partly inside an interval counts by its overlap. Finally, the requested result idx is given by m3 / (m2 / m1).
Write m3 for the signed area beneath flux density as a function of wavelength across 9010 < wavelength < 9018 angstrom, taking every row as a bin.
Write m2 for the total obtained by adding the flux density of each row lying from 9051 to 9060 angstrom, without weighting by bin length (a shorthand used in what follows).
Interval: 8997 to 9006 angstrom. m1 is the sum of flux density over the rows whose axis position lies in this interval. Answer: 146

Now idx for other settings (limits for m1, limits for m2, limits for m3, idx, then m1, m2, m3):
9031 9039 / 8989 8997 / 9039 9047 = 176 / 41.6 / 41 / 173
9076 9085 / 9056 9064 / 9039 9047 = 160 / 39.8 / 43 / 173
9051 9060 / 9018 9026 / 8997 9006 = 194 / 43.1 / 40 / 178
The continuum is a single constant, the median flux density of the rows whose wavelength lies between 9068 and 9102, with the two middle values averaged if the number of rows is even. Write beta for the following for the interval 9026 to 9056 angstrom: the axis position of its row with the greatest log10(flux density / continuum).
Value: 9045.14 angstrom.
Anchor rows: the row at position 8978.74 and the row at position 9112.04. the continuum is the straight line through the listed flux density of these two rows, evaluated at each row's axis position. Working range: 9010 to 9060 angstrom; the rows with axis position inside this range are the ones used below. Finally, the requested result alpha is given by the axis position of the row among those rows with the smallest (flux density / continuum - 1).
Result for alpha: 9020.19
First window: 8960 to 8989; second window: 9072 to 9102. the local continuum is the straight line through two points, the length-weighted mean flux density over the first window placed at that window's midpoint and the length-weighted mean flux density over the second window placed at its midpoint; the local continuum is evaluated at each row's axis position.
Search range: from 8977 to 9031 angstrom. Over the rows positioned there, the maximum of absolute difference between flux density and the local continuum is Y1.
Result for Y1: 1.7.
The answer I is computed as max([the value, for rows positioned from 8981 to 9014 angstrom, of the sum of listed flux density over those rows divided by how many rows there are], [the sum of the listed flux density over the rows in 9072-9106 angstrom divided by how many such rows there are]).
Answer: 20.7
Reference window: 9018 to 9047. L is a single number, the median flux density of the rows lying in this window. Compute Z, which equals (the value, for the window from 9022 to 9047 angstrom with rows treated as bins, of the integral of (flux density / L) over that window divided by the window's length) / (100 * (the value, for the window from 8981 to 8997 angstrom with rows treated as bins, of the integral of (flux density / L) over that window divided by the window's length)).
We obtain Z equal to 0.0101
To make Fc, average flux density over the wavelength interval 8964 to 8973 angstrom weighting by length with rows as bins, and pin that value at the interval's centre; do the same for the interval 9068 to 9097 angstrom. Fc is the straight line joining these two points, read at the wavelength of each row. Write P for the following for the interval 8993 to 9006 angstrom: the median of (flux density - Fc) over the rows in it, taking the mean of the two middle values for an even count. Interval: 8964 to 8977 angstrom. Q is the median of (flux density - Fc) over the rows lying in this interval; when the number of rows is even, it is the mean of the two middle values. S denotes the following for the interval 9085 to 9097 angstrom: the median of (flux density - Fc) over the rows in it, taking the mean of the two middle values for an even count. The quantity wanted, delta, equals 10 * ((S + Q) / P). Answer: -9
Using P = -0.93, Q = 0.97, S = -0.1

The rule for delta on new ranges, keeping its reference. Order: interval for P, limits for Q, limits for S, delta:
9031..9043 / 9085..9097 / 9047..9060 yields -15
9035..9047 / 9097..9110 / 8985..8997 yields -26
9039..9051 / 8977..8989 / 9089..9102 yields -50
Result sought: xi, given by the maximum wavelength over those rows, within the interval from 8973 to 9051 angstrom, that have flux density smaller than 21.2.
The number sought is 9049.31 angstrom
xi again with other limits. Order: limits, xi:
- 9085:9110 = 9107.84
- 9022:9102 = 9099.46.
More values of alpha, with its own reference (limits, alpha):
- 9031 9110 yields 9082.71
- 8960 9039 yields 9007.73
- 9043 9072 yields 9049.31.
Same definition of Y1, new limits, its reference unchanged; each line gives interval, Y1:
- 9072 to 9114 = 1.6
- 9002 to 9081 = 3.8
